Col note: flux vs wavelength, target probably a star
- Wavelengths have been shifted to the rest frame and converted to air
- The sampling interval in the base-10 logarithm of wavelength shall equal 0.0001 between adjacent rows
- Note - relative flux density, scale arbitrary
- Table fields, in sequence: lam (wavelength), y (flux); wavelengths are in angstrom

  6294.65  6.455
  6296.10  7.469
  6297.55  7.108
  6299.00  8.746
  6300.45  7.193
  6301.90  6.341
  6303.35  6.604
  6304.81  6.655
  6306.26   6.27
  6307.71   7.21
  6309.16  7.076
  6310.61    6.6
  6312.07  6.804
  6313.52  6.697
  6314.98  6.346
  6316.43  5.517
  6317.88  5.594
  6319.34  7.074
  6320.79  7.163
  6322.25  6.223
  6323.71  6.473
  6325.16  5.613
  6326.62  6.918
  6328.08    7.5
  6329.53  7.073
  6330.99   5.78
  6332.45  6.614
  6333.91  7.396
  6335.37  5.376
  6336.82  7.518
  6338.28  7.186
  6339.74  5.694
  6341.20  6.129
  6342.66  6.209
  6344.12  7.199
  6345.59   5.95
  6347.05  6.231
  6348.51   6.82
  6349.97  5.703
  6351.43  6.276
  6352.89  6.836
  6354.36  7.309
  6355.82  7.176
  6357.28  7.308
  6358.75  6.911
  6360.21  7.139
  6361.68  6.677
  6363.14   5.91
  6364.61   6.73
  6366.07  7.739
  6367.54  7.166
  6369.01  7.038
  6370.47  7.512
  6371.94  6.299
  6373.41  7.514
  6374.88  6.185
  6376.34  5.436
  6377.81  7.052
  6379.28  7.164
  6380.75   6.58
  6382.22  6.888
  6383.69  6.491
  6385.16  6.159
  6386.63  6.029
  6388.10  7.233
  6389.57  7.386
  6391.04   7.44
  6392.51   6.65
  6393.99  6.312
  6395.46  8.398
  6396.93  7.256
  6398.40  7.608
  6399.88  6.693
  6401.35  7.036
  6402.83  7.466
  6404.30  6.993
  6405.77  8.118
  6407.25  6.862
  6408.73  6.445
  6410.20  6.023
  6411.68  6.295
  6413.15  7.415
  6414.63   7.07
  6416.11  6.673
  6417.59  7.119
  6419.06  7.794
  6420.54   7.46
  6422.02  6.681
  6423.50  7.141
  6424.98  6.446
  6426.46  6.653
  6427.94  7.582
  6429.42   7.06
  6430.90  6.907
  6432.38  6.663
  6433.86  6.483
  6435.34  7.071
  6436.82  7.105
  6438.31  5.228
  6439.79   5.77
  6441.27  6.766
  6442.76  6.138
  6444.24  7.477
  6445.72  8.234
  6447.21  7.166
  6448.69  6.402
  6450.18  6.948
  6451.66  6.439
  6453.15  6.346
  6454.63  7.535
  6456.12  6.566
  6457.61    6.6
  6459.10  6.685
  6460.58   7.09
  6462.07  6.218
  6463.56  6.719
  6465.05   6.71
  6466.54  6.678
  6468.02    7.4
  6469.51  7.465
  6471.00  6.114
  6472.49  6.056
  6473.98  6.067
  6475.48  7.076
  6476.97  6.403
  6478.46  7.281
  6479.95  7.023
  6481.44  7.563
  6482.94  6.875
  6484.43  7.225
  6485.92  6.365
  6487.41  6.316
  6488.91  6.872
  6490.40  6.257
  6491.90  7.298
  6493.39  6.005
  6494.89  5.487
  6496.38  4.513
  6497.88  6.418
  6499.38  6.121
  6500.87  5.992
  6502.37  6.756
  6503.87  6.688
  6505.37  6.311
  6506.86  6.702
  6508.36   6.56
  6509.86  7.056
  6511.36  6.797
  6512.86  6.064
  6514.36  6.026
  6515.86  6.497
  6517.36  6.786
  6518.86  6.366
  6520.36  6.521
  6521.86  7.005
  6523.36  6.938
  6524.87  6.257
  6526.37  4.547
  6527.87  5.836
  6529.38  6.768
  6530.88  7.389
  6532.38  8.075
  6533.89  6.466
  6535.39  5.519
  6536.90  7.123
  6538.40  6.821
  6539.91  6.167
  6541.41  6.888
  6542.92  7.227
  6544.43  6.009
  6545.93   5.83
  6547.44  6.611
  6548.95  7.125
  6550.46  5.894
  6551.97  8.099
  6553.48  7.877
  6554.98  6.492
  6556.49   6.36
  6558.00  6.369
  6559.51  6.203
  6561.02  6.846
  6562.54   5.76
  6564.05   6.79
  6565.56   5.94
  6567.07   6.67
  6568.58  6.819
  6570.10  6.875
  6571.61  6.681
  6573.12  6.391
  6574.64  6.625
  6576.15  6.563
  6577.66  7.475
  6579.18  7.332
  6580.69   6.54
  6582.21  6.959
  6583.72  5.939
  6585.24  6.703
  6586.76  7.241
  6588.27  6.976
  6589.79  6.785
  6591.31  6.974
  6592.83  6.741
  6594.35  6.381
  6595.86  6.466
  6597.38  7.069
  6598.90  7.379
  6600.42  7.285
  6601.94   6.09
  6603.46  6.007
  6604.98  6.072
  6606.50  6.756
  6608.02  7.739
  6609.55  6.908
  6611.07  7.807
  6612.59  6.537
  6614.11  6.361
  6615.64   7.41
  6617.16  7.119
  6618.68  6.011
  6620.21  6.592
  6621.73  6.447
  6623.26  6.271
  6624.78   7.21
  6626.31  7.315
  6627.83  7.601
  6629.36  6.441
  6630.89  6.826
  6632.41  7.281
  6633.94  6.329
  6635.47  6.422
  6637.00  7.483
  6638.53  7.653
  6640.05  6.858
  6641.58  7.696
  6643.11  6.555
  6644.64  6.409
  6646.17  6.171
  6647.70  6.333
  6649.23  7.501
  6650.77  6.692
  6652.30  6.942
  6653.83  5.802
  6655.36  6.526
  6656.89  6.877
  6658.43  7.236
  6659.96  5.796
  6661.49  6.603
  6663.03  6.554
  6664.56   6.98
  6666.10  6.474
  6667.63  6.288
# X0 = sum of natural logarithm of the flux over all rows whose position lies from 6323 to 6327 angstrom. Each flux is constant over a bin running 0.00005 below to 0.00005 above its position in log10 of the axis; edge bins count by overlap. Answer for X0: 5.53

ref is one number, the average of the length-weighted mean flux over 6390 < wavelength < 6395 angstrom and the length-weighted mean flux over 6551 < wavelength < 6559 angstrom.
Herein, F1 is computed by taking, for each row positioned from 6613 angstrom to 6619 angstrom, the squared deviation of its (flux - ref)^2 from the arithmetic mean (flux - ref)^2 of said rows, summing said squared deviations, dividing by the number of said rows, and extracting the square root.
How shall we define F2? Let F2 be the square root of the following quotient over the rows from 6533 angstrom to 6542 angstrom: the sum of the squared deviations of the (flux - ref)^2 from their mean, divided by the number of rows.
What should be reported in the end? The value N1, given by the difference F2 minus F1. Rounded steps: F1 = 0.3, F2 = 0.73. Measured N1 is 0.4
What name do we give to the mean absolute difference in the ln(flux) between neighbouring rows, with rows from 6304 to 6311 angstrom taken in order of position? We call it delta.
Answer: 0.07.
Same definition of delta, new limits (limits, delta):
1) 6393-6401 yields 0.15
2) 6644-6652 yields 0.09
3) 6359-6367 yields 0.11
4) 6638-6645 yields 0.10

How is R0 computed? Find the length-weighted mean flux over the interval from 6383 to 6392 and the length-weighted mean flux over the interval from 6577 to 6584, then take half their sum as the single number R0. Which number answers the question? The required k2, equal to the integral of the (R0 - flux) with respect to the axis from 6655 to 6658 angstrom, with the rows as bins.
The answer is 0.2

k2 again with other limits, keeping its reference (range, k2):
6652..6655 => 1.6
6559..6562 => 1.1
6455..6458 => 0.4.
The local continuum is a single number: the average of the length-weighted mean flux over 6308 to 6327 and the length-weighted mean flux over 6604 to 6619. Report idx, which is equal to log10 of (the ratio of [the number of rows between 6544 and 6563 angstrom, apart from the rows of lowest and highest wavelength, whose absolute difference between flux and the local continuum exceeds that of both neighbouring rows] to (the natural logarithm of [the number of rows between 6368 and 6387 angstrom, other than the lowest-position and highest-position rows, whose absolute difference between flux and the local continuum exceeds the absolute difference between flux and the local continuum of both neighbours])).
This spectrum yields 0.40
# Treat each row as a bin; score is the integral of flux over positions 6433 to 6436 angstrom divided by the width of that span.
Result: 6.77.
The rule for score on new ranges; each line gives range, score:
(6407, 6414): 6.60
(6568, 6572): 6.79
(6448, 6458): 6.69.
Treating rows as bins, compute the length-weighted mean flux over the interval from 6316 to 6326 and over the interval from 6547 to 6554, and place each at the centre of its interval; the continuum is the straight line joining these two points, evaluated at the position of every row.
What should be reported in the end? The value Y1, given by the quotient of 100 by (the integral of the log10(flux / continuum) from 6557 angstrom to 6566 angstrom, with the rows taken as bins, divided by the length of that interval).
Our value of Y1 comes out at -1861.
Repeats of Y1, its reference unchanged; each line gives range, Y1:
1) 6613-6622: -2261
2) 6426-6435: 6831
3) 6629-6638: -2739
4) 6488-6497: -1712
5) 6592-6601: -3944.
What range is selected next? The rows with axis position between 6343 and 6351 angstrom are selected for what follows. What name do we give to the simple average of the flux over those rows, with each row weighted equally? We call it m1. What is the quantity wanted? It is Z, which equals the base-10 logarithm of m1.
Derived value 0.80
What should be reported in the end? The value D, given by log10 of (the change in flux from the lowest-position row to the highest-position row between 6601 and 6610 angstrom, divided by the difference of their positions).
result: -0.97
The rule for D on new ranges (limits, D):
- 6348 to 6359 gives -2.05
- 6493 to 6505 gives -1.19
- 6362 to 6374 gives -0.81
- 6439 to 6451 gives -0.95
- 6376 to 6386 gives -1.09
